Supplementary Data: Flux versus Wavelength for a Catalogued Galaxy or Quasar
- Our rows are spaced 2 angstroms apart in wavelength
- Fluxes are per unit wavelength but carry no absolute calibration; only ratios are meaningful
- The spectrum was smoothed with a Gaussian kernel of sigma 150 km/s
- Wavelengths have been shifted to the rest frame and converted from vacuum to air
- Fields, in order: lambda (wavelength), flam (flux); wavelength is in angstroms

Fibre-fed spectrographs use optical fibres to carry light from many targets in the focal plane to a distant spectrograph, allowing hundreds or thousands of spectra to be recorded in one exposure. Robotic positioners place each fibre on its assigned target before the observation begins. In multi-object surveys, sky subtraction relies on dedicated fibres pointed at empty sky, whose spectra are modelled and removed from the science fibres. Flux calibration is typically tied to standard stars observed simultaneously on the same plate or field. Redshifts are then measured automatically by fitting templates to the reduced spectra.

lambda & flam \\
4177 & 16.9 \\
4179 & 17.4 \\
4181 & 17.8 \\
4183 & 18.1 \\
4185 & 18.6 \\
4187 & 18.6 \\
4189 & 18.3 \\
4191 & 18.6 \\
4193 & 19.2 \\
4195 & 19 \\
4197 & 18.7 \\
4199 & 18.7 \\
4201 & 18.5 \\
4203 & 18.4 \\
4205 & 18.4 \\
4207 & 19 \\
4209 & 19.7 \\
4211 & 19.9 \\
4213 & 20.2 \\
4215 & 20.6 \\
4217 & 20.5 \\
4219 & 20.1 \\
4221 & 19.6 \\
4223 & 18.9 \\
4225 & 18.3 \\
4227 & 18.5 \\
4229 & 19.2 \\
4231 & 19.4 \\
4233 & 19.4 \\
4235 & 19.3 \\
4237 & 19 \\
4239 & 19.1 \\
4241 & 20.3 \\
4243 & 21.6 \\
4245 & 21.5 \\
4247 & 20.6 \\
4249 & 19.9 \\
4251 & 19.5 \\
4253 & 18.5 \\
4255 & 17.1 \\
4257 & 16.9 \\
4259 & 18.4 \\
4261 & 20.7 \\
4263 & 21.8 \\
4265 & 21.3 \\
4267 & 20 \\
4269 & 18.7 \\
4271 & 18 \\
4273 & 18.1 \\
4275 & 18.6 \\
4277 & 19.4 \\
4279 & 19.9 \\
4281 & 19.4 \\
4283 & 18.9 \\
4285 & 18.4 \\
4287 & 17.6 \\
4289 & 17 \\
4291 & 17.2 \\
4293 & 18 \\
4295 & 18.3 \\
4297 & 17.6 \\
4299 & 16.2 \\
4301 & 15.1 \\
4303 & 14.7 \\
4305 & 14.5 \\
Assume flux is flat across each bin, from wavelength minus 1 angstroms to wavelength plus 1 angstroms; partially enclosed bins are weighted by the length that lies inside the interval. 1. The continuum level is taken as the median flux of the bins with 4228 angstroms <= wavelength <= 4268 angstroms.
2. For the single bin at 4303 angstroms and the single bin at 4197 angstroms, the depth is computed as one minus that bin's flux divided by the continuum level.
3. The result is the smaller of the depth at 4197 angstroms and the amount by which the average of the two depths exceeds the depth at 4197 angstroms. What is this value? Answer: 0.039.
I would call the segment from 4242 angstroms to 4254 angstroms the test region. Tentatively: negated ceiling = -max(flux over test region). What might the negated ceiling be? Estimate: -21.6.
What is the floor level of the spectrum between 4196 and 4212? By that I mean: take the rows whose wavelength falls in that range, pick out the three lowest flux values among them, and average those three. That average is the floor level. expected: 18.4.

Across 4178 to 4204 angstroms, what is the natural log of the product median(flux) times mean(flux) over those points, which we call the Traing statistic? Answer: 5.84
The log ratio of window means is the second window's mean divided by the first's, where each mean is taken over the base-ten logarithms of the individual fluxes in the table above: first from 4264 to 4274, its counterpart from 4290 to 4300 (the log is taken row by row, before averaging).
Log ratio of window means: 0.97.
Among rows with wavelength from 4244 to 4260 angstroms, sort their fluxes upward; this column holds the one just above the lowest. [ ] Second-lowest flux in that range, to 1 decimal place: 17.1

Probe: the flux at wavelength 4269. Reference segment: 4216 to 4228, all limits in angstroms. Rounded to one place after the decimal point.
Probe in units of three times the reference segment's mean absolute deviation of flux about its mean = 8.3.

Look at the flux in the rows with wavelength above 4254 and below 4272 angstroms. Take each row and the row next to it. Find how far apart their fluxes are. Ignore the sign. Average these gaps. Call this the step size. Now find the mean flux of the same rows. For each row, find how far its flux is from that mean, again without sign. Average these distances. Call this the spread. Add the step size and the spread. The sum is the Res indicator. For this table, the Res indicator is 2.7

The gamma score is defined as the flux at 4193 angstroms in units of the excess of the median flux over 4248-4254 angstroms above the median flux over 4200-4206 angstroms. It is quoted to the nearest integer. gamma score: 17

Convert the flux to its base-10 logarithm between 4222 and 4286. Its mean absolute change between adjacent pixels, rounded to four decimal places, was 0.0155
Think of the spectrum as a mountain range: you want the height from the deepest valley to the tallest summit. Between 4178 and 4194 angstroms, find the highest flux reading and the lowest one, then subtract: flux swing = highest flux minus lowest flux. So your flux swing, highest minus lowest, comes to 1.8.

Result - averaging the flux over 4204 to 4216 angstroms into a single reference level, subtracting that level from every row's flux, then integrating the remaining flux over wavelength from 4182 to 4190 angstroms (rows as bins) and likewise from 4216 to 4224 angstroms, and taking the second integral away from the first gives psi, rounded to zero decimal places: -11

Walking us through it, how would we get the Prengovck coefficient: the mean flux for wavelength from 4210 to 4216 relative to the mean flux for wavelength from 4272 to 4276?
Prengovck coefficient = 1.10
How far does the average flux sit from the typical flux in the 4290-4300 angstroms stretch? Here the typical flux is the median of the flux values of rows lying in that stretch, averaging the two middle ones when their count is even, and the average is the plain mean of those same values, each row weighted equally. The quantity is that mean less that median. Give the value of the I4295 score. -0.14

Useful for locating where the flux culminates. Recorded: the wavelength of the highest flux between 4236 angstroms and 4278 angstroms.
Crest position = 4263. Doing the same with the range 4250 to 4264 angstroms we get 4263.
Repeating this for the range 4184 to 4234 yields 4215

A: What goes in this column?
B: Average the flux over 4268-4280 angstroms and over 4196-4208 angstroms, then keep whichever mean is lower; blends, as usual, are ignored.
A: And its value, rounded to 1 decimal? 18.6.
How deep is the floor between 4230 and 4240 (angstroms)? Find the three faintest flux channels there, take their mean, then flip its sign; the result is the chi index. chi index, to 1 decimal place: -19.1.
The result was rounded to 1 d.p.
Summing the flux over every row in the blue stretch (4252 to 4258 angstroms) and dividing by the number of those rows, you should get 17.5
